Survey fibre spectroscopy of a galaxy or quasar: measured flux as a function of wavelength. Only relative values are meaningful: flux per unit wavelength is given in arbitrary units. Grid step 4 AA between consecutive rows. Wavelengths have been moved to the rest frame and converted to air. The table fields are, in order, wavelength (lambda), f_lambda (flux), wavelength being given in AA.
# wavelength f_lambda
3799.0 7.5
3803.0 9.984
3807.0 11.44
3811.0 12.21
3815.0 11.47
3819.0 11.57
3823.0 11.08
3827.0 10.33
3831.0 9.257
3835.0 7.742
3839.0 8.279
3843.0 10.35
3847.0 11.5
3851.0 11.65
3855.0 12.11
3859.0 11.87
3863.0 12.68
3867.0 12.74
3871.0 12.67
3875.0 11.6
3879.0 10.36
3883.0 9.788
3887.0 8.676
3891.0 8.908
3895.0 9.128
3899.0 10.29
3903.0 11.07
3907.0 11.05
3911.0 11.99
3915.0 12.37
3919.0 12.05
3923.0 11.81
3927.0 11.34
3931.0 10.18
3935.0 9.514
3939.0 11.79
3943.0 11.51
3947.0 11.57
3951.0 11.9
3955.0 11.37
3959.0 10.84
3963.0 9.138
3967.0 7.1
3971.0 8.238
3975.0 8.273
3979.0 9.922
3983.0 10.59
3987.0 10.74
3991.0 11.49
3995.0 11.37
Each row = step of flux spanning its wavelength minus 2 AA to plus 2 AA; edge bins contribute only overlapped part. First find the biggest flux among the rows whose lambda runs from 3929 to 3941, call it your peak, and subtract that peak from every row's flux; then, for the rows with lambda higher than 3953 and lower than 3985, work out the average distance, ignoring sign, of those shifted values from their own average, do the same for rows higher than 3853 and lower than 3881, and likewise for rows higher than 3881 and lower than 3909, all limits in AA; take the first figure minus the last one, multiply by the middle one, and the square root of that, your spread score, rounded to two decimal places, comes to 0.51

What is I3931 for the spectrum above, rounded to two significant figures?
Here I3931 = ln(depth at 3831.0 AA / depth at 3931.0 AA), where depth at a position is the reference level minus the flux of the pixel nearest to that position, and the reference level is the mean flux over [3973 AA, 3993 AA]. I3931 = 3.7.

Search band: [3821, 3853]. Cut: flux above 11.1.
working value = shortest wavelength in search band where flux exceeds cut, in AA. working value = 3847.0 AA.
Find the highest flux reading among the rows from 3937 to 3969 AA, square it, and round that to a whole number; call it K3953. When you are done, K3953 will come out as 142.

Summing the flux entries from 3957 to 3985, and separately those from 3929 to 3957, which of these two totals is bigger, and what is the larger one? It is 77.8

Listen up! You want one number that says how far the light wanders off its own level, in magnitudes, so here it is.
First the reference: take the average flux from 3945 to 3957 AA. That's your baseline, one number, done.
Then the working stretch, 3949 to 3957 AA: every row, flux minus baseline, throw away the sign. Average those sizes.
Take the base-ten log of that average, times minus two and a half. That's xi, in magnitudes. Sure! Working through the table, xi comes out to 1.4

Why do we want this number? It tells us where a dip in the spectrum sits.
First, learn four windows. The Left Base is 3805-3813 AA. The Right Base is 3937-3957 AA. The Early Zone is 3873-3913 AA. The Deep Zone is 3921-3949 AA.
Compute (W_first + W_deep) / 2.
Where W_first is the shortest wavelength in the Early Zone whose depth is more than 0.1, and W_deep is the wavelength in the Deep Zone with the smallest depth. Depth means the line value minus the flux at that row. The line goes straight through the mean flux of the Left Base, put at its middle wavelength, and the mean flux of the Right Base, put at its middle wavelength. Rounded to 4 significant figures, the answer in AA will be 3907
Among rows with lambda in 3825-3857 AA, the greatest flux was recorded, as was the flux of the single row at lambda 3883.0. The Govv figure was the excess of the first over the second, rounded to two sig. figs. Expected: 2.3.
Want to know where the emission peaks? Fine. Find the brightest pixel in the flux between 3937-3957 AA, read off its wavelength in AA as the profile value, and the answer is 3951.0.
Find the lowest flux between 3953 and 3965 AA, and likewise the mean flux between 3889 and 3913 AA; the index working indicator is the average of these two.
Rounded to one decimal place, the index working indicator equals 9.8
